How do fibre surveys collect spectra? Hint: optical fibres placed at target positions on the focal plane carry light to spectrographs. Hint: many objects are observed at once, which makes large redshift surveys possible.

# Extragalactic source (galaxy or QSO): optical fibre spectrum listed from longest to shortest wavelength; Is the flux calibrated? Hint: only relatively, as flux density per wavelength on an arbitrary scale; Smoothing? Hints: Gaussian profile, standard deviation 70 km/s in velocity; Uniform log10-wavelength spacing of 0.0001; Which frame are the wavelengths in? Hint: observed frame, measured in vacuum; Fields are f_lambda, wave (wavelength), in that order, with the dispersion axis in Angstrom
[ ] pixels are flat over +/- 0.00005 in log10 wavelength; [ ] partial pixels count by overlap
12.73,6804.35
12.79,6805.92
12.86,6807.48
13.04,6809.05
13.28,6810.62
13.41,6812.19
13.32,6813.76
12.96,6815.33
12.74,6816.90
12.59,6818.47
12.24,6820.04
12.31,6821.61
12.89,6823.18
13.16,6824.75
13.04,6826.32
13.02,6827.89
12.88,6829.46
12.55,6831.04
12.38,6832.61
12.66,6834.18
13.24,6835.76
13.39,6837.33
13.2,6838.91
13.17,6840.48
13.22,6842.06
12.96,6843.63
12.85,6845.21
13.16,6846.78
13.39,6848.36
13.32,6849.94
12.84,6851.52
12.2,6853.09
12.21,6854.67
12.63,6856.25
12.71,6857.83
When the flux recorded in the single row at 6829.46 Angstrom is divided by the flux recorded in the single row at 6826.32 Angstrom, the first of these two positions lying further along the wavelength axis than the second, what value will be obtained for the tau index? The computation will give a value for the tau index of 0.99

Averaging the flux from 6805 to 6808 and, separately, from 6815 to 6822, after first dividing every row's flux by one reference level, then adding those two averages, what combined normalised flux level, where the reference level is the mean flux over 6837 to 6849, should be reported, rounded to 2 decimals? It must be 1.93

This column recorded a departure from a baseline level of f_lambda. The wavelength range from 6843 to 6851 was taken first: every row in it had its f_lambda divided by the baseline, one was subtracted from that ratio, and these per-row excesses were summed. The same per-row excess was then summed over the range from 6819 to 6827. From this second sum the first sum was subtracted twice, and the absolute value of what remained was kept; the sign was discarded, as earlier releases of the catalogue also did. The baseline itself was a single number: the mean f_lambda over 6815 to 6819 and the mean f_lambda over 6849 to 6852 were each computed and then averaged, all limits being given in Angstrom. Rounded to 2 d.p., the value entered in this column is 0.24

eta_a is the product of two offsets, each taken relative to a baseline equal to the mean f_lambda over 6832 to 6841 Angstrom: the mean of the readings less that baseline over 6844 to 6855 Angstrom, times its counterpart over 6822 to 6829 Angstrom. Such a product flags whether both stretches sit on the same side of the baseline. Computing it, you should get 0.00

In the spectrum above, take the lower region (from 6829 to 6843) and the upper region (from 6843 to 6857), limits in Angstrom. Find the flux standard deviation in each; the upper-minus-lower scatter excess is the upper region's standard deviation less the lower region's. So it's 0.07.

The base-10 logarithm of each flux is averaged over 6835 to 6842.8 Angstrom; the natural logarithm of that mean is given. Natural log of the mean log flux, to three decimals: 0.115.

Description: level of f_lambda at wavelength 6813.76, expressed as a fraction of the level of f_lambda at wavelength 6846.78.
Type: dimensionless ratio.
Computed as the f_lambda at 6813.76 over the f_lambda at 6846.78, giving 1.01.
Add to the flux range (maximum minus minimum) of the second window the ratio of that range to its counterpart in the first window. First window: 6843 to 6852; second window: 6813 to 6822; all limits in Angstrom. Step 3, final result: 3.0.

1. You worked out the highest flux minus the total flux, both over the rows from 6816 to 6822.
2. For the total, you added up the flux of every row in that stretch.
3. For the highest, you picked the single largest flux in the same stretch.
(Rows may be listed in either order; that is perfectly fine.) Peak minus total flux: -37.1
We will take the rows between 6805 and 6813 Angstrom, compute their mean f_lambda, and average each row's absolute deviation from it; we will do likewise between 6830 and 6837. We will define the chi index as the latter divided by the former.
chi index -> 1.2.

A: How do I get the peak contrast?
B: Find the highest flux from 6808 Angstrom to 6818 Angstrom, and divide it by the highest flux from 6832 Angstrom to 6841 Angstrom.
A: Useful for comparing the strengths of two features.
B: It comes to 1.00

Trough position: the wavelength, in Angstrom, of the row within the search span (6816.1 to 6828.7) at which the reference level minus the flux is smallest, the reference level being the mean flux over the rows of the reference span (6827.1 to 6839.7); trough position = 6824.75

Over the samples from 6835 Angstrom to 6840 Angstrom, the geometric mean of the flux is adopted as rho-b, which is 13.28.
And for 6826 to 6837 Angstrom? 12.82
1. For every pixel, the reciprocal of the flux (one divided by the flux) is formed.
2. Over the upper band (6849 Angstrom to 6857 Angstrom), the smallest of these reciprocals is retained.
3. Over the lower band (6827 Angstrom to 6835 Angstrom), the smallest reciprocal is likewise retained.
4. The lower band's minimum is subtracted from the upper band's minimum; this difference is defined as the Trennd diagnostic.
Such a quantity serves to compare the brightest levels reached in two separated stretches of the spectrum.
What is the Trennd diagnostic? -0.0017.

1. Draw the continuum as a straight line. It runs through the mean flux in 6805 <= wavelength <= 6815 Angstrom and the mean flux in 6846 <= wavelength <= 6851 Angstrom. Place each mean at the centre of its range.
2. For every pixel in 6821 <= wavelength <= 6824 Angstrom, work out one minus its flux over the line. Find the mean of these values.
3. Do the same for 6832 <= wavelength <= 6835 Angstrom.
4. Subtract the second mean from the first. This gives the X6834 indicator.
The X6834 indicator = -0.010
